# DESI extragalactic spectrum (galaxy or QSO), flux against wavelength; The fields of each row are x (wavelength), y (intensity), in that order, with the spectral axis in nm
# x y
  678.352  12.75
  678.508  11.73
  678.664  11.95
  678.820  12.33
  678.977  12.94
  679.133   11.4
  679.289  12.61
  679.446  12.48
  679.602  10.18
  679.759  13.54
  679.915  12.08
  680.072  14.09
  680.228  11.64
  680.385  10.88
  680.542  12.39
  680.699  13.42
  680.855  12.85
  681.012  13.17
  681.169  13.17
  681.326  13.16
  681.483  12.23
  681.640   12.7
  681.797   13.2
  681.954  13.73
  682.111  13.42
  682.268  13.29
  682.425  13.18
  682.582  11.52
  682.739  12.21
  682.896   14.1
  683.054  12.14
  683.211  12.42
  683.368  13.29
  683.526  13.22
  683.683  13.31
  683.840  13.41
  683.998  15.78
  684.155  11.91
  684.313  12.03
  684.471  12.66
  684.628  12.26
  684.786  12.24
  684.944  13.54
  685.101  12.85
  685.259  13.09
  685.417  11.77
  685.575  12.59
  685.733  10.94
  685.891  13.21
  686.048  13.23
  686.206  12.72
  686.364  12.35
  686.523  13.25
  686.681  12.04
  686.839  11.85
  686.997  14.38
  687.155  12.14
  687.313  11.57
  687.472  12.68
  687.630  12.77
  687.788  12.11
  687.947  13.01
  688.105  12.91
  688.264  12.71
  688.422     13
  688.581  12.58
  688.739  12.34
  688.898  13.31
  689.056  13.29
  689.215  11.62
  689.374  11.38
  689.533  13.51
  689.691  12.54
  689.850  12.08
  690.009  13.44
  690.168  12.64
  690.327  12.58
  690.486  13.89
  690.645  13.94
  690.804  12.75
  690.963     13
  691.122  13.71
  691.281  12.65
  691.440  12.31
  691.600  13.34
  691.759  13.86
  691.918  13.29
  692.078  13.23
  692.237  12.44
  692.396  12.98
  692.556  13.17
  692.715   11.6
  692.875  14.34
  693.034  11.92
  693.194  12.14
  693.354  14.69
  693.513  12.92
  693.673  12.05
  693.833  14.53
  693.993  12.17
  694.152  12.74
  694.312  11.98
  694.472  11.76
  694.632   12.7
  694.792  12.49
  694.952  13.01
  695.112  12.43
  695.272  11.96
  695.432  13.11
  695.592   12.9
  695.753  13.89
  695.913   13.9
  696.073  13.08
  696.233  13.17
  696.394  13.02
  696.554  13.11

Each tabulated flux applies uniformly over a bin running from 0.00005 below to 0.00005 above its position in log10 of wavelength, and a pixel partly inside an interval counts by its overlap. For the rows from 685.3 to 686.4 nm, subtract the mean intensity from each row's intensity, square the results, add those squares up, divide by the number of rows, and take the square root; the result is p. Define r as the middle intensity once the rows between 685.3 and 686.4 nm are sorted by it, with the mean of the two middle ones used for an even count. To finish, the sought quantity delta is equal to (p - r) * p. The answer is -9.0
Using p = 0.76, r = 12.6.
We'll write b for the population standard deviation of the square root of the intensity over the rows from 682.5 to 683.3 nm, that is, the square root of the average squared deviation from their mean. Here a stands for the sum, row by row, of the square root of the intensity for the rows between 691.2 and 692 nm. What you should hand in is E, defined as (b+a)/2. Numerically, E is 9.10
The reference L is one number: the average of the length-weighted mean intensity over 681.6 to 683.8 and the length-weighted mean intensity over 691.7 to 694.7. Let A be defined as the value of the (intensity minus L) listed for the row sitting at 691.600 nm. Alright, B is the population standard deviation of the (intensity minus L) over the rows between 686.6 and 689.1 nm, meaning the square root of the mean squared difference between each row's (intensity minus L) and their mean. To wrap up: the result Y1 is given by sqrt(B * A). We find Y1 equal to 0.520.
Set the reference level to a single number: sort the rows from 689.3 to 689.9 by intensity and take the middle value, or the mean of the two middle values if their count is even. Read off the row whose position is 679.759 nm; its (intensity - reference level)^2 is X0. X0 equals 1.5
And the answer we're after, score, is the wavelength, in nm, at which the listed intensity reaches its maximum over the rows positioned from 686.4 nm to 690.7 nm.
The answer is 686.997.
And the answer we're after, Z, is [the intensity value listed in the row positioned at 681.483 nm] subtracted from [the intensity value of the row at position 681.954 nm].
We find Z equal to 1.5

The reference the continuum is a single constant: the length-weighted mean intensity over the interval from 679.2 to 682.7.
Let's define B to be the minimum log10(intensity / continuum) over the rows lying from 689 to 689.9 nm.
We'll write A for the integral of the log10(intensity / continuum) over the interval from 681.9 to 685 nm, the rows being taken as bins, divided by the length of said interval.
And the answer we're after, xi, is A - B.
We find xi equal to 0.056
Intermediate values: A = 0.0091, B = -0.047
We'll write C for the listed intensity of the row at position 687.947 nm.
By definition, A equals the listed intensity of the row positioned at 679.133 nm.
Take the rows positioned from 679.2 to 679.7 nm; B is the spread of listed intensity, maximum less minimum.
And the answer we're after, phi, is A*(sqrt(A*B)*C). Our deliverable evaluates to 781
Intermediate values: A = 11.4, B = 2.43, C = 13.01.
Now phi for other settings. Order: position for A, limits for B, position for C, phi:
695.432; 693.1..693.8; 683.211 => 958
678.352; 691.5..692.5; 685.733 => 594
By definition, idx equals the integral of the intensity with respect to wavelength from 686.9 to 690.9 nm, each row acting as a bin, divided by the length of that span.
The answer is 12.8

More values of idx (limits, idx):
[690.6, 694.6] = 12.9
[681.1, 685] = 13.0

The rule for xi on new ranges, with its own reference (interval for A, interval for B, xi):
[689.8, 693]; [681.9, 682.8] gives 0.054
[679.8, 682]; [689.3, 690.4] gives 0.049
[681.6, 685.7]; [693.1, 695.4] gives 0.039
